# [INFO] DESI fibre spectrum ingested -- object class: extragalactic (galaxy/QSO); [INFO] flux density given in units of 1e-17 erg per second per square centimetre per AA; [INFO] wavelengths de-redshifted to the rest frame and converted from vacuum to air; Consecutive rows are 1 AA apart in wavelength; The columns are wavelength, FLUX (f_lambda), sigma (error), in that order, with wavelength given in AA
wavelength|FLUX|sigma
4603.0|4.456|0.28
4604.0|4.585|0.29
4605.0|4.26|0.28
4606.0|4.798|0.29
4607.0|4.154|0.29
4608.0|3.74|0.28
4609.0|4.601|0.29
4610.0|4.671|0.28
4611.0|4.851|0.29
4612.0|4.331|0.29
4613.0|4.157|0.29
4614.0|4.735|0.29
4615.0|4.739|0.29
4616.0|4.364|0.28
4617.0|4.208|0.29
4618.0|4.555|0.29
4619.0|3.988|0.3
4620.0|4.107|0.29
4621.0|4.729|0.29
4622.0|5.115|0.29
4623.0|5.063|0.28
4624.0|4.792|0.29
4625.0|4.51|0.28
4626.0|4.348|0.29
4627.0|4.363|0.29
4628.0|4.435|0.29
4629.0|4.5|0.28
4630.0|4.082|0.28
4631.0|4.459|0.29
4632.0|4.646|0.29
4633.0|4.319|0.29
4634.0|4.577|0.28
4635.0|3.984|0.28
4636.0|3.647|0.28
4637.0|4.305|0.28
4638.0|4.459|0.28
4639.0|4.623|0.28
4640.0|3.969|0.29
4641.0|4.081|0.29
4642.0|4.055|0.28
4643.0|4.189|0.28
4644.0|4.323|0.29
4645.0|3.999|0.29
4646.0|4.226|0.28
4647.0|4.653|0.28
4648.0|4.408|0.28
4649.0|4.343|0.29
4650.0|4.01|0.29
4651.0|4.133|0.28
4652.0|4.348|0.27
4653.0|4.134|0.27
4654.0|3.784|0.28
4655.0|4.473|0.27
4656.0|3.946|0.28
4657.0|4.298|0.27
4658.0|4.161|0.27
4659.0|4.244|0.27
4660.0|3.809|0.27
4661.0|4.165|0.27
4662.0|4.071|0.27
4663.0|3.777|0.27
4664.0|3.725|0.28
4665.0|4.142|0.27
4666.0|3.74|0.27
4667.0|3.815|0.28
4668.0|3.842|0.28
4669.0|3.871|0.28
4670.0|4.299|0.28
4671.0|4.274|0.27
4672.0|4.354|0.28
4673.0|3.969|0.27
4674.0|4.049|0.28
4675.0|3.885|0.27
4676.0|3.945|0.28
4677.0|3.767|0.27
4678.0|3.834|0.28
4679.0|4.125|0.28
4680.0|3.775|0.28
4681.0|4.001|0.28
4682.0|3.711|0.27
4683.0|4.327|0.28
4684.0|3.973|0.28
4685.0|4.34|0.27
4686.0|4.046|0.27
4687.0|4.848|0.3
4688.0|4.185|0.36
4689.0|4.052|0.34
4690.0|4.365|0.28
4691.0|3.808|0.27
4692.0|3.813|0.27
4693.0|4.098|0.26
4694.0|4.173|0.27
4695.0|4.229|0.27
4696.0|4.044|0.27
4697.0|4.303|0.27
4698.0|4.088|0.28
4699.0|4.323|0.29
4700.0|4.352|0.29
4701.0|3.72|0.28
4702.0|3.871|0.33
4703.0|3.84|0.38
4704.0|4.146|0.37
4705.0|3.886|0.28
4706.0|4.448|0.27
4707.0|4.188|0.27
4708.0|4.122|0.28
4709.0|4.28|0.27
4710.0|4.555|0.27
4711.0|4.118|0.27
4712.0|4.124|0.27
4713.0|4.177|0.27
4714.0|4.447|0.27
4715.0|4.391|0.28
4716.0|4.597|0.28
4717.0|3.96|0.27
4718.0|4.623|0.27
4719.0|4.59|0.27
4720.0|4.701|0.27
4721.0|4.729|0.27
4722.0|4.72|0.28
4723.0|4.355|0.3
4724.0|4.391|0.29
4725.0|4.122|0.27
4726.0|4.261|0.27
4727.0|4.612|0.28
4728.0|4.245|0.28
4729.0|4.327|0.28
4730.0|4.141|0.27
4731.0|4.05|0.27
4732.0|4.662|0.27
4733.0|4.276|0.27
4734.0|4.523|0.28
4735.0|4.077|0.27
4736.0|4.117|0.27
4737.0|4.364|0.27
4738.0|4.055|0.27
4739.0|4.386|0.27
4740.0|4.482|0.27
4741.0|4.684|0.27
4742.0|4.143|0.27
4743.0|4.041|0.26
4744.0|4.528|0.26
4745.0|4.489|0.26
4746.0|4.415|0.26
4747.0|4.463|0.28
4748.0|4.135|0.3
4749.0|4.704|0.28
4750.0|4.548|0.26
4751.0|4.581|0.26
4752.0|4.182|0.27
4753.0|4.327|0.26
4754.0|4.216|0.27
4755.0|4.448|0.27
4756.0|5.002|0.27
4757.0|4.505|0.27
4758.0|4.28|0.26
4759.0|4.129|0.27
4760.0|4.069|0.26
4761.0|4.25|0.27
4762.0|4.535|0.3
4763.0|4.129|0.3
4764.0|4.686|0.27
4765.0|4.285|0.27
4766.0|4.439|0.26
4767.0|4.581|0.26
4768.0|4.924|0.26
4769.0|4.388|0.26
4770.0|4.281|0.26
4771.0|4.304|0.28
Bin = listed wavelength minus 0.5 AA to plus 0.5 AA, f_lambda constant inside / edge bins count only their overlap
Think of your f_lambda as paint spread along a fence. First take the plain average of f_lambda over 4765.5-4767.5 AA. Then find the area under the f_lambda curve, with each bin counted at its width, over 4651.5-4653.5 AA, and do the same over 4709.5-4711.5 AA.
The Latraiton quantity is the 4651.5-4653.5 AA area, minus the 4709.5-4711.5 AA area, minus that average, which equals -4.70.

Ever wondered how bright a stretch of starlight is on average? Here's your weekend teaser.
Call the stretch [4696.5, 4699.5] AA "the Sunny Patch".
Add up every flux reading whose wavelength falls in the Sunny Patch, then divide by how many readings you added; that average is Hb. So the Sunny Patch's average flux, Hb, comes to 4.24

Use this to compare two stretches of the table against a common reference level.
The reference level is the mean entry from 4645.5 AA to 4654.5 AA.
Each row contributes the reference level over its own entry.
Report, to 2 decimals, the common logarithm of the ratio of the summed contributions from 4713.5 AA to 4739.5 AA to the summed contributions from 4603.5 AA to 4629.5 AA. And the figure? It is 0.01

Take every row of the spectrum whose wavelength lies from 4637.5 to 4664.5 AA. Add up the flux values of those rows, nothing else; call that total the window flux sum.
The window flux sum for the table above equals 112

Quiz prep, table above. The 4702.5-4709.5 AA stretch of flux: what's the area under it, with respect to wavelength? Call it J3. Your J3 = 28.9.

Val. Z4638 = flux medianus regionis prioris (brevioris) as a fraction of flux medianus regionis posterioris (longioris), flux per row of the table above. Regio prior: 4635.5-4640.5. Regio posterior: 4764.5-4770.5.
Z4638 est 0.98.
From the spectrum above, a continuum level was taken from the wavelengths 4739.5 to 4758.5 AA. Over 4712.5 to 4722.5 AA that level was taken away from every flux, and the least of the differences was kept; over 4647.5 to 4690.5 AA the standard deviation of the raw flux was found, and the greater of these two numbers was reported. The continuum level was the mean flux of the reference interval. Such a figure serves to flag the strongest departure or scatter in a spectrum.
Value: 0.25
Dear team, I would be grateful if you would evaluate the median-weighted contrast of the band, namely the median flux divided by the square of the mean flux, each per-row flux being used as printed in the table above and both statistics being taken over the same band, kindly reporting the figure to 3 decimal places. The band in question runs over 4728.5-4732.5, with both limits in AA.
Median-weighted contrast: 0.230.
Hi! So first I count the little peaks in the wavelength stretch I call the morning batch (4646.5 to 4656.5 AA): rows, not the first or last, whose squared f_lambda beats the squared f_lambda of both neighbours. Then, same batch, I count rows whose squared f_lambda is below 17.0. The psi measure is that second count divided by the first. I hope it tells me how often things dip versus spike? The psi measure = 1.5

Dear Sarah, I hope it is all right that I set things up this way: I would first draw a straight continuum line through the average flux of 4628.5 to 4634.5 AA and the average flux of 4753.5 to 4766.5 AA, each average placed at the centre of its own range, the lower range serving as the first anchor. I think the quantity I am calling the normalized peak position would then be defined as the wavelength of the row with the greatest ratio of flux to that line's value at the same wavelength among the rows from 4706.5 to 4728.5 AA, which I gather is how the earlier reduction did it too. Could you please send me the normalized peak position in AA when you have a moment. 4721.0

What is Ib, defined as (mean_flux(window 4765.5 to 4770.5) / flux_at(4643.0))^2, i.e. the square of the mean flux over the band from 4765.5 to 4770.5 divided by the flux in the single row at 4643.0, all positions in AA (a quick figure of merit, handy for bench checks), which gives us 1.17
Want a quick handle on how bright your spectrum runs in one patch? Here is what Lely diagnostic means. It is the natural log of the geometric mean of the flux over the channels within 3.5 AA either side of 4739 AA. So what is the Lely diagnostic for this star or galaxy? 1.46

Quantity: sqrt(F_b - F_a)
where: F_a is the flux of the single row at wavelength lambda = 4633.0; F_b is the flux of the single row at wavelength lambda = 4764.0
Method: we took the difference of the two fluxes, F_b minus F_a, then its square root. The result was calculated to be 0.61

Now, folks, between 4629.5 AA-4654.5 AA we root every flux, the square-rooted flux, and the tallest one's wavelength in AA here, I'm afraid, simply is 4647.0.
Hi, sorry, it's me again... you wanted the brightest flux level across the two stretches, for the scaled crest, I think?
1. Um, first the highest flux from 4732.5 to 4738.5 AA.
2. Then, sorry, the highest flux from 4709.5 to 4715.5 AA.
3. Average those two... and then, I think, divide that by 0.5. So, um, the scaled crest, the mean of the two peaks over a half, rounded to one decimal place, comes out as 9.1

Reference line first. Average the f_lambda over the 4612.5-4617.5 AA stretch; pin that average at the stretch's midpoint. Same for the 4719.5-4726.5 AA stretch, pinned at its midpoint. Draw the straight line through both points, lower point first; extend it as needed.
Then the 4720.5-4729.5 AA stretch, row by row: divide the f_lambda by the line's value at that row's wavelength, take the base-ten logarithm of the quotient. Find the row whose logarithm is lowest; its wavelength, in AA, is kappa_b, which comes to 4725.0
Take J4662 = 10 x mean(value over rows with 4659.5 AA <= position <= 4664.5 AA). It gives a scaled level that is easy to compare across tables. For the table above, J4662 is 39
